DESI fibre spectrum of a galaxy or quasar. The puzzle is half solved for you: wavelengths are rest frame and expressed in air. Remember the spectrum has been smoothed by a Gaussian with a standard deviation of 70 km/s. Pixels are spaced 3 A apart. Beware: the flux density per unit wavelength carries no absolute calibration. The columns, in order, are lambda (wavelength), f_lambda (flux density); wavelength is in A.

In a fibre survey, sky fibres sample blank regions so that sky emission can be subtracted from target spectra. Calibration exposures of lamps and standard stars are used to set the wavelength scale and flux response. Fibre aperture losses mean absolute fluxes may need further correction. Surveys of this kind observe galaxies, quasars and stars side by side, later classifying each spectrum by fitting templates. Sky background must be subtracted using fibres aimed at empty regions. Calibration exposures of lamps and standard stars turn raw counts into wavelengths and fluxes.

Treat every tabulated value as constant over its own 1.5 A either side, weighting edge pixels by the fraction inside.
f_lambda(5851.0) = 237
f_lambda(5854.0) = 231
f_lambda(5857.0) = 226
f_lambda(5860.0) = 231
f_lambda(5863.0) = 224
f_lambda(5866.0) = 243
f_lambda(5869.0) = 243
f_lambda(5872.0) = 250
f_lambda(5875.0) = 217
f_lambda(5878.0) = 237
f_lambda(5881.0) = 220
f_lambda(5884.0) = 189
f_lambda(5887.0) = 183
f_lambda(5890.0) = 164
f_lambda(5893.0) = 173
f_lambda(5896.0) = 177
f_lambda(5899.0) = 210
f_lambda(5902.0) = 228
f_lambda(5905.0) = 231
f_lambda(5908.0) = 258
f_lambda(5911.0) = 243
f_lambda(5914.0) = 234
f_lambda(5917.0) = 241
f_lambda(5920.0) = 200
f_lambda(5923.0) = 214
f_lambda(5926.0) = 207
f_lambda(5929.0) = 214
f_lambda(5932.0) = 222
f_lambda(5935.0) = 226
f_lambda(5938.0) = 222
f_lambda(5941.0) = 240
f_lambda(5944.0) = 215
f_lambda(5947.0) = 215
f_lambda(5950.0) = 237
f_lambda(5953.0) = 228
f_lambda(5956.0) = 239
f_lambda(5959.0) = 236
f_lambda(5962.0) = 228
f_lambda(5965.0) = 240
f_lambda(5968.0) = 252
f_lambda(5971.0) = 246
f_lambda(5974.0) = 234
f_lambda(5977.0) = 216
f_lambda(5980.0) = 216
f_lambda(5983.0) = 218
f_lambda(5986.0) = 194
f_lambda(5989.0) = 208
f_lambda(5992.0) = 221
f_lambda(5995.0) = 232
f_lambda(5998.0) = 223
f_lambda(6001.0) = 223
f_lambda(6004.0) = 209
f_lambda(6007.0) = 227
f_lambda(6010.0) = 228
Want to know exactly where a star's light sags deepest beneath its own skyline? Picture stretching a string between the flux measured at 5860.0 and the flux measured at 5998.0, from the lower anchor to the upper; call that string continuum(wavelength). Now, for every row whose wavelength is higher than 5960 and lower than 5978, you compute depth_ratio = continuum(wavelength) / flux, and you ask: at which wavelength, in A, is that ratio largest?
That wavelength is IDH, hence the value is 5977.0 A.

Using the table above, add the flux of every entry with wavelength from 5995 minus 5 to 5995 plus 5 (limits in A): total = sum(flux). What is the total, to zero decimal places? 676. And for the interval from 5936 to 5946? 677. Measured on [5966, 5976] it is 732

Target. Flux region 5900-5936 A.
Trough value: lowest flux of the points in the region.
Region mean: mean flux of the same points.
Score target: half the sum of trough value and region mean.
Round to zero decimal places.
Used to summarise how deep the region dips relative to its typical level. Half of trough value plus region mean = 213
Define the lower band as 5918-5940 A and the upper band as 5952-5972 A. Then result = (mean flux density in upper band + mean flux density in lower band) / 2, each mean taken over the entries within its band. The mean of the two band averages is 227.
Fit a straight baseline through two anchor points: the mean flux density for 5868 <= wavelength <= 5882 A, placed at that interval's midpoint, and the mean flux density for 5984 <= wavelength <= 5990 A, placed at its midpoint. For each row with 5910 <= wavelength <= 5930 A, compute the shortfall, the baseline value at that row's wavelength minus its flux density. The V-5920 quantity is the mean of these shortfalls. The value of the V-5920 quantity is -1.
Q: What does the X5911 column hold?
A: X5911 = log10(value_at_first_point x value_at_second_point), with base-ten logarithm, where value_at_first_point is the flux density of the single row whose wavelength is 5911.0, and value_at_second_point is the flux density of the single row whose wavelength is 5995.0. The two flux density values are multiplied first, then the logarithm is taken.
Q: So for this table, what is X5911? 4.75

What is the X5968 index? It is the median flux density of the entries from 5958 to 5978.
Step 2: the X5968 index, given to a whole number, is 236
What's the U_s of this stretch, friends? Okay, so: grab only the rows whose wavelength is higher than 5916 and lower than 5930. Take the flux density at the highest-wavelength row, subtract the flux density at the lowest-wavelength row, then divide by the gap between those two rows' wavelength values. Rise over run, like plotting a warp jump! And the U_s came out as -2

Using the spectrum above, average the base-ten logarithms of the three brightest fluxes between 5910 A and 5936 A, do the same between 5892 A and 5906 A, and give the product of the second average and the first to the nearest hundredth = 5.59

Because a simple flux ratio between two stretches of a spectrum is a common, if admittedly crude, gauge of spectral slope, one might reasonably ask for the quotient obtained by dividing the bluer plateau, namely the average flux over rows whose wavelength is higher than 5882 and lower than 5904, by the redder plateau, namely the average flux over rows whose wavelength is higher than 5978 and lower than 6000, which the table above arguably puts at 0.88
